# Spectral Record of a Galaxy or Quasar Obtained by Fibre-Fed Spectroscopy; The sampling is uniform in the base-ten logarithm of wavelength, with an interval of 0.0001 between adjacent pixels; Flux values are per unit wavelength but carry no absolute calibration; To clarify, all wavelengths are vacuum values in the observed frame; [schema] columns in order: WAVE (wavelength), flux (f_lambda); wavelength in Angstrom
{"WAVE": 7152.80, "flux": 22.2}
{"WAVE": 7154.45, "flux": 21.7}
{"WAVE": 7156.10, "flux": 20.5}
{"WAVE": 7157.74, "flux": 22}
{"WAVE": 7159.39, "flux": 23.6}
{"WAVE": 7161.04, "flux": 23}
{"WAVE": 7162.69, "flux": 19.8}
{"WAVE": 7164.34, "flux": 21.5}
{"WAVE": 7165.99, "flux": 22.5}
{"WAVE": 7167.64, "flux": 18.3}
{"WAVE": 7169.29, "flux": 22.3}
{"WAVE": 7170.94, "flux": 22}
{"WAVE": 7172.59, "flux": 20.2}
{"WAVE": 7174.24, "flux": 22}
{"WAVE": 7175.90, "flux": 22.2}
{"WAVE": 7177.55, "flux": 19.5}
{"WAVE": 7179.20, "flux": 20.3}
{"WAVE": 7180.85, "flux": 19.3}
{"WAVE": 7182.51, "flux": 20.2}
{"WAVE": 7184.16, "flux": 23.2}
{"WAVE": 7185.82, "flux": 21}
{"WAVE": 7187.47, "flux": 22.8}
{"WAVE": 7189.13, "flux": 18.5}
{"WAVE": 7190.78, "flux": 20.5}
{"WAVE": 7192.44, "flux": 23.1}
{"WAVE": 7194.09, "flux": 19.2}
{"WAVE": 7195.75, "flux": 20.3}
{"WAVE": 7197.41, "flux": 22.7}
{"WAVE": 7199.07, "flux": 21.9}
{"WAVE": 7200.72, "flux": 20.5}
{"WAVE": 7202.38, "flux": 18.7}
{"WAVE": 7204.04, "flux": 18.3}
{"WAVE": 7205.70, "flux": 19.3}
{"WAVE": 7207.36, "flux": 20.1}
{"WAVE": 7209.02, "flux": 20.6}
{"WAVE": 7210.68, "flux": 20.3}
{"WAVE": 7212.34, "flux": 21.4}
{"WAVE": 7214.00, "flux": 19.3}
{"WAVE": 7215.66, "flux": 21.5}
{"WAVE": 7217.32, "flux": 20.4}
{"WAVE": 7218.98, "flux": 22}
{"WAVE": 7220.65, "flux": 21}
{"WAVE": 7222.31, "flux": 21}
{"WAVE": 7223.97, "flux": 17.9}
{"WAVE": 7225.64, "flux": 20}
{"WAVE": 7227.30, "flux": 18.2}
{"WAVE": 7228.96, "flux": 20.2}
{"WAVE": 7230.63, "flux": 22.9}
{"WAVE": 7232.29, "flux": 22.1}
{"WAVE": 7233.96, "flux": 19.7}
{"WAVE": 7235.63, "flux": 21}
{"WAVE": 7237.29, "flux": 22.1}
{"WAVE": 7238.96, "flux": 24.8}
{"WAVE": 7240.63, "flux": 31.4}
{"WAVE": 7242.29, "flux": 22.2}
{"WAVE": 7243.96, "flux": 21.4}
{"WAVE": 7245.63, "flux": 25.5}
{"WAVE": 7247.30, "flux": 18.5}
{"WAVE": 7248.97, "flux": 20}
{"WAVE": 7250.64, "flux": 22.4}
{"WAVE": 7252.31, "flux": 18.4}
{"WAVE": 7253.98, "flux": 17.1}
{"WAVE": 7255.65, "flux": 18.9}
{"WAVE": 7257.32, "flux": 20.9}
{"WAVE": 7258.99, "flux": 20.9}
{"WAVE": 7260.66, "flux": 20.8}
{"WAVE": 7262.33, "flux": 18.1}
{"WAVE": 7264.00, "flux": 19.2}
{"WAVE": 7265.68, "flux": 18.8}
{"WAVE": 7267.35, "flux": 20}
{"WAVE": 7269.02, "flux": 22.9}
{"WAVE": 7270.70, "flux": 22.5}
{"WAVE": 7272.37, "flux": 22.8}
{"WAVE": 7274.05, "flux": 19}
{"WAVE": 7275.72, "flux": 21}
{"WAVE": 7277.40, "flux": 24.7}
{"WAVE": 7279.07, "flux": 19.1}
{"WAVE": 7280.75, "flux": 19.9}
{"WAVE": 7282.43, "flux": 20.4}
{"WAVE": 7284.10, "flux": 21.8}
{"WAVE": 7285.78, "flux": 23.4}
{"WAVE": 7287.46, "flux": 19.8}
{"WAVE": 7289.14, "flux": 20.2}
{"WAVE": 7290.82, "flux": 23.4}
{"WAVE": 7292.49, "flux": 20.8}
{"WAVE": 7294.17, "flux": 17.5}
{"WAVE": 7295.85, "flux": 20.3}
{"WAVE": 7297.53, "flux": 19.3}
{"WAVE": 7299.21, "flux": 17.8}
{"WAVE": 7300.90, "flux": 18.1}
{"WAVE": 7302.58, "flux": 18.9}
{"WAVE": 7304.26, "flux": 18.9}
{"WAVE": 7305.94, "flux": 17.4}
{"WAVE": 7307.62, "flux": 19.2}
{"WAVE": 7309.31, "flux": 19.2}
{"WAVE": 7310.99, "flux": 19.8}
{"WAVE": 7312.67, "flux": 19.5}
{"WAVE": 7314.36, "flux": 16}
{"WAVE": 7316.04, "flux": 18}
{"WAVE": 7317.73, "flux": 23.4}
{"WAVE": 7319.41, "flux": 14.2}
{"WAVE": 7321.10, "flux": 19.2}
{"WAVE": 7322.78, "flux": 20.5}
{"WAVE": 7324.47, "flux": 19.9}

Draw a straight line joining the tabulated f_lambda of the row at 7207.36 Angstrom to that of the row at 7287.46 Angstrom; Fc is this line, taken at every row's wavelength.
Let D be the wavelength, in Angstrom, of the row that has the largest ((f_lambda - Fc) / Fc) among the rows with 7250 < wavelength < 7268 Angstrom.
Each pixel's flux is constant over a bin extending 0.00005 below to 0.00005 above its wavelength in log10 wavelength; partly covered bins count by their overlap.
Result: 7250.64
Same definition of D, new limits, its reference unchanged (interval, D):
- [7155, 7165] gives 7159.39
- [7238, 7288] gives 7240.63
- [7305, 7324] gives 7317.73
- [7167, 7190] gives 7184.16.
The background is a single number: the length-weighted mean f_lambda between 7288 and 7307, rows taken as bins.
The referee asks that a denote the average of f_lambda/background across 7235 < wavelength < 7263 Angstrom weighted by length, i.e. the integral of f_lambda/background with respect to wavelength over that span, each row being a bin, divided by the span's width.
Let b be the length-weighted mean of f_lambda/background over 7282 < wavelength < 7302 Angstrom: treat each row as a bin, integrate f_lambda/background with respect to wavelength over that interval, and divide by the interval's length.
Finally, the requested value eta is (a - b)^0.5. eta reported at 0.25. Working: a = 1.11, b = 1.05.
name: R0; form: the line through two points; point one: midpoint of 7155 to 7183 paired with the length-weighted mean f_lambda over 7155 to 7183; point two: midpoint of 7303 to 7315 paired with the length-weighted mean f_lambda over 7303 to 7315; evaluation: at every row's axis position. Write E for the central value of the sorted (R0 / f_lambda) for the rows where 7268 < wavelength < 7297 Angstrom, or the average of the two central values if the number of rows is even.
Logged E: 0.92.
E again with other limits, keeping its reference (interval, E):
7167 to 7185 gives 1.03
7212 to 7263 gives 0.95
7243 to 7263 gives 0.96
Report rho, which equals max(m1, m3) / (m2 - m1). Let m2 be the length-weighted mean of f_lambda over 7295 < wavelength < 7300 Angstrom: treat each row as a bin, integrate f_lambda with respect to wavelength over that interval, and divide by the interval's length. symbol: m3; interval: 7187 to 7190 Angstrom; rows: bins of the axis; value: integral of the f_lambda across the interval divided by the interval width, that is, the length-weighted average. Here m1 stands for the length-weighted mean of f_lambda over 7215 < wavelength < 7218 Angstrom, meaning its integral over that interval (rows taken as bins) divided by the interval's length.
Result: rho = -12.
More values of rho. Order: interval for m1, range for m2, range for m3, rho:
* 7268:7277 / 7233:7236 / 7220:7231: -15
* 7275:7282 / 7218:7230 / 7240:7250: -22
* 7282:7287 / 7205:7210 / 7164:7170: -12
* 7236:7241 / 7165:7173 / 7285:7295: -6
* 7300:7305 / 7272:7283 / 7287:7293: 9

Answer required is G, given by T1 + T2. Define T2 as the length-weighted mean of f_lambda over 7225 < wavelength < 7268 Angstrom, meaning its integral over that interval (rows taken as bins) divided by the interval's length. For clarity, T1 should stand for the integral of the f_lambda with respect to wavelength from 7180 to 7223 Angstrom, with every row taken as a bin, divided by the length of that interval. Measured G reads 41.6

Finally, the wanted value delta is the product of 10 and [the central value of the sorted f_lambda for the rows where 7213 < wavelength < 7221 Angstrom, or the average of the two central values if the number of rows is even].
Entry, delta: 210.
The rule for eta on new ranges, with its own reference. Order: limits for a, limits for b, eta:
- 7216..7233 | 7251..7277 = 0.14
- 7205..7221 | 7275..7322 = 0.22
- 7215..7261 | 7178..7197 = 0.15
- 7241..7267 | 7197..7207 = 0.12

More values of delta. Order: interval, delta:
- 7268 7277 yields 225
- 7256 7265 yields 208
